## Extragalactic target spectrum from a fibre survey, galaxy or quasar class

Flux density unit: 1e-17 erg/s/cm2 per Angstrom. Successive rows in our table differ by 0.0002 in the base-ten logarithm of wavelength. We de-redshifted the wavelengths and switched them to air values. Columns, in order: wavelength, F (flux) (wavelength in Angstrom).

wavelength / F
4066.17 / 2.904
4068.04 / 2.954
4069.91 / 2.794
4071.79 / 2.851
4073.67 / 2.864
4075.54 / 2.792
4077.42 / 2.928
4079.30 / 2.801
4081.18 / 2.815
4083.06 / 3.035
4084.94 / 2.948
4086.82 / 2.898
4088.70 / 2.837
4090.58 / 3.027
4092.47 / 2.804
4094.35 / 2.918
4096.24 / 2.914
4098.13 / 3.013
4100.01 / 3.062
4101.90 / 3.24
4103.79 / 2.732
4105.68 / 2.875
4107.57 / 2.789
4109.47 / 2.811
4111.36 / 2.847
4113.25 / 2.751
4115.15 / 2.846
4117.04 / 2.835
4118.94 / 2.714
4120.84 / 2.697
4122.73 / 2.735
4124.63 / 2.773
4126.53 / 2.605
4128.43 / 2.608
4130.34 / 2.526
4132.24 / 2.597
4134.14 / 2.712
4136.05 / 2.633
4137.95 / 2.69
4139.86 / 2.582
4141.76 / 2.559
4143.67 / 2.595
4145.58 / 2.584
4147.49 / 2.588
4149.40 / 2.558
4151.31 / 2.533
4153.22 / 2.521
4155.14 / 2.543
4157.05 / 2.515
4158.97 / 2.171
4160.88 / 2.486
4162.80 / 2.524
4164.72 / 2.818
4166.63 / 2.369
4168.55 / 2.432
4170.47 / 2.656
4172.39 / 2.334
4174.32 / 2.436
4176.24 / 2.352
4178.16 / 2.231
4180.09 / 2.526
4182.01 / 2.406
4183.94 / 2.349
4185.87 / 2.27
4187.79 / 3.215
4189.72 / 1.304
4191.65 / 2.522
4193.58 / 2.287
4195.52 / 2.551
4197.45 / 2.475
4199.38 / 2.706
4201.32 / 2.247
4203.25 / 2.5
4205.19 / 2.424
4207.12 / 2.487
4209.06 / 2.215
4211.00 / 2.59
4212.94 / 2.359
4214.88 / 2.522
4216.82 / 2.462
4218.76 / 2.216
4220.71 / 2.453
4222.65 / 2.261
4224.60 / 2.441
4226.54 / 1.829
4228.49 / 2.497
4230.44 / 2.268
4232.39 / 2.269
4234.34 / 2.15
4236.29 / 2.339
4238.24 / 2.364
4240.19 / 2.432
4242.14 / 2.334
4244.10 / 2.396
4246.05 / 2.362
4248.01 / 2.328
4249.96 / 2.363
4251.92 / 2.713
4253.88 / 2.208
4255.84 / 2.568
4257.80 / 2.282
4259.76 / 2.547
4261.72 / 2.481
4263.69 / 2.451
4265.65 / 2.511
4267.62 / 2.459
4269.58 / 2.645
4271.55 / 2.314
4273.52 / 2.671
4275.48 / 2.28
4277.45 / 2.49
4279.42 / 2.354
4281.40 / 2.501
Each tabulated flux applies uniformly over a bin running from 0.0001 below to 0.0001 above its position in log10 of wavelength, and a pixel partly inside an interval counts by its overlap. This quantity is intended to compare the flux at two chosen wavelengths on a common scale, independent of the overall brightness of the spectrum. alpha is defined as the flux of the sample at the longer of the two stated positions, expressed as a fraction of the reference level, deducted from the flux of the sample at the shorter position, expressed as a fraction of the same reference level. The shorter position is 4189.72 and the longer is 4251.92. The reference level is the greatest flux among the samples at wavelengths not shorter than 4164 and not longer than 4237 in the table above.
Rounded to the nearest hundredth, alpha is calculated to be -0.44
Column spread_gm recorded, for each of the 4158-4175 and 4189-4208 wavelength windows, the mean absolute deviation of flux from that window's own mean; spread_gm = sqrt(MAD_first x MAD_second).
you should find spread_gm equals 0.18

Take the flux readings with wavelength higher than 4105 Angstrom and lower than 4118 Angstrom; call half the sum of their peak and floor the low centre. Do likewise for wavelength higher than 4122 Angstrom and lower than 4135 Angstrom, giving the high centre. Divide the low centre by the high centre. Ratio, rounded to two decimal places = 1.06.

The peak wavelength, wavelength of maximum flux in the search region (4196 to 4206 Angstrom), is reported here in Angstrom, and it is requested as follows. 4199.38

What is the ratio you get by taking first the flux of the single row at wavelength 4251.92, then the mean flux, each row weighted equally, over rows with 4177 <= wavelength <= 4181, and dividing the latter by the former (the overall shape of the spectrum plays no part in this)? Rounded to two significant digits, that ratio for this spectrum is 0.88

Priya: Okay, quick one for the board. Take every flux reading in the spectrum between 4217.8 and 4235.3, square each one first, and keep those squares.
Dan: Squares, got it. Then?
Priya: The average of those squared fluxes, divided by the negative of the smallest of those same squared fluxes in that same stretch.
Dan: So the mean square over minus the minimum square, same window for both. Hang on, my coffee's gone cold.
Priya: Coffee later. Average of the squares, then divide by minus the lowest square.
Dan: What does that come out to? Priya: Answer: -1.54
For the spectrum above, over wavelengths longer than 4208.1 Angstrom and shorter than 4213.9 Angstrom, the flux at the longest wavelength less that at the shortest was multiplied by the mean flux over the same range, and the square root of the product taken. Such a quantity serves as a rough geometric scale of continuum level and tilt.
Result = 0.59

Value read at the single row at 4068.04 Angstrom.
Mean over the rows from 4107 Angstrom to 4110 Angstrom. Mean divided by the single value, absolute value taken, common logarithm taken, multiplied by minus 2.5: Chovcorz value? 0.06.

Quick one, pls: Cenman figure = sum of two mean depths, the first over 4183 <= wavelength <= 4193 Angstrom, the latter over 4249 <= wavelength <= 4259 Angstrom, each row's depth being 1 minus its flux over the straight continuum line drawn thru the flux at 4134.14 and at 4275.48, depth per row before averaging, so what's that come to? 0.050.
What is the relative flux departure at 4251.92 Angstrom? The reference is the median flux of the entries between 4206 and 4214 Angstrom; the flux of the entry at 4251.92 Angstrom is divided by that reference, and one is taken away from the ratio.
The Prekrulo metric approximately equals 0.12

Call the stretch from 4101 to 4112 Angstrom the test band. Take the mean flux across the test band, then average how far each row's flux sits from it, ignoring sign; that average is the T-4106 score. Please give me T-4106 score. 0.119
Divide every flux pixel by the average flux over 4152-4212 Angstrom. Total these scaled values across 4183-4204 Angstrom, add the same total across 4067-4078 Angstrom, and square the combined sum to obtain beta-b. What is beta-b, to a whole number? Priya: 321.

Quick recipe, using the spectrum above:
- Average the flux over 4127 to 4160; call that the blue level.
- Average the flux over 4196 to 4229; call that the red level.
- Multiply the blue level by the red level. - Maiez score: 6.13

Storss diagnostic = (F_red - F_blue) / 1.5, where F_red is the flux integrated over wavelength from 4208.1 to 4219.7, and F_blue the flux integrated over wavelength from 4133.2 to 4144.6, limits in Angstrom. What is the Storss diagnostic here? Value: -1.5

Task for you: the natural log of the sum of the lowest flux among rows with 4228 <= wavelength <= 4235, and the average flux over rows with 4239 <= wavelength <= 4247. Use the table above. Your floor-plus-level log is 1.51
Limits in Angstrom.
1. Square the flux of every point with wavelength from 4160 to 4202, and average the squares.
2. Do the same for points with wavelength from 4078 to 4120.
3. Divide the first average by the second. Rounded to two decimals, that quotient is 0.72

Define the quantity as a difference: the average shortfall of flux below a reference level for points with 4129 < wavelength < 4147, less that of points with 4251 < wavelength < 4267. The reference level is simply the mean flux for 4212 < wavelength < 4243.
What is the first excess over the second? -0.14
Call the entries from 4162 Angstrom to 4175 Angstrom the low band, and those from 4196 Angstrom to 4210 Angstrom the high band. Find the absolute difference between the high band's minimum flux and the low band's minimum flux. 0.12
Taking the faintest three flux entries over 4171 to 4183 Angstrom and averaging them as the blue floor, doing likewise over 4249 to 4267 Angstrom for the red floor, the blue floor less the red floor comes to 0.0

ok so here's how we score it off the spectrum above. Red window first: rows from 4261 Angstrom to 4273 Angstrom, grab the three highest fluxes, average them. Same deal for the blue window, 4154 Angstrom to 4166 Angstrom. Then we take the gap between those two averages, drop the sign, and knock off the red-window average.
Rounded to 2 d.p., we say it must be -2.46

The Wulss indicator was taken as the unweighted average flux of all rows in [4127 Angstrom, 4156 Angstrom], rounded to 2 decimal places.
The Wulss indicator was 2.59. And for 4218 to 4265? 2.36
